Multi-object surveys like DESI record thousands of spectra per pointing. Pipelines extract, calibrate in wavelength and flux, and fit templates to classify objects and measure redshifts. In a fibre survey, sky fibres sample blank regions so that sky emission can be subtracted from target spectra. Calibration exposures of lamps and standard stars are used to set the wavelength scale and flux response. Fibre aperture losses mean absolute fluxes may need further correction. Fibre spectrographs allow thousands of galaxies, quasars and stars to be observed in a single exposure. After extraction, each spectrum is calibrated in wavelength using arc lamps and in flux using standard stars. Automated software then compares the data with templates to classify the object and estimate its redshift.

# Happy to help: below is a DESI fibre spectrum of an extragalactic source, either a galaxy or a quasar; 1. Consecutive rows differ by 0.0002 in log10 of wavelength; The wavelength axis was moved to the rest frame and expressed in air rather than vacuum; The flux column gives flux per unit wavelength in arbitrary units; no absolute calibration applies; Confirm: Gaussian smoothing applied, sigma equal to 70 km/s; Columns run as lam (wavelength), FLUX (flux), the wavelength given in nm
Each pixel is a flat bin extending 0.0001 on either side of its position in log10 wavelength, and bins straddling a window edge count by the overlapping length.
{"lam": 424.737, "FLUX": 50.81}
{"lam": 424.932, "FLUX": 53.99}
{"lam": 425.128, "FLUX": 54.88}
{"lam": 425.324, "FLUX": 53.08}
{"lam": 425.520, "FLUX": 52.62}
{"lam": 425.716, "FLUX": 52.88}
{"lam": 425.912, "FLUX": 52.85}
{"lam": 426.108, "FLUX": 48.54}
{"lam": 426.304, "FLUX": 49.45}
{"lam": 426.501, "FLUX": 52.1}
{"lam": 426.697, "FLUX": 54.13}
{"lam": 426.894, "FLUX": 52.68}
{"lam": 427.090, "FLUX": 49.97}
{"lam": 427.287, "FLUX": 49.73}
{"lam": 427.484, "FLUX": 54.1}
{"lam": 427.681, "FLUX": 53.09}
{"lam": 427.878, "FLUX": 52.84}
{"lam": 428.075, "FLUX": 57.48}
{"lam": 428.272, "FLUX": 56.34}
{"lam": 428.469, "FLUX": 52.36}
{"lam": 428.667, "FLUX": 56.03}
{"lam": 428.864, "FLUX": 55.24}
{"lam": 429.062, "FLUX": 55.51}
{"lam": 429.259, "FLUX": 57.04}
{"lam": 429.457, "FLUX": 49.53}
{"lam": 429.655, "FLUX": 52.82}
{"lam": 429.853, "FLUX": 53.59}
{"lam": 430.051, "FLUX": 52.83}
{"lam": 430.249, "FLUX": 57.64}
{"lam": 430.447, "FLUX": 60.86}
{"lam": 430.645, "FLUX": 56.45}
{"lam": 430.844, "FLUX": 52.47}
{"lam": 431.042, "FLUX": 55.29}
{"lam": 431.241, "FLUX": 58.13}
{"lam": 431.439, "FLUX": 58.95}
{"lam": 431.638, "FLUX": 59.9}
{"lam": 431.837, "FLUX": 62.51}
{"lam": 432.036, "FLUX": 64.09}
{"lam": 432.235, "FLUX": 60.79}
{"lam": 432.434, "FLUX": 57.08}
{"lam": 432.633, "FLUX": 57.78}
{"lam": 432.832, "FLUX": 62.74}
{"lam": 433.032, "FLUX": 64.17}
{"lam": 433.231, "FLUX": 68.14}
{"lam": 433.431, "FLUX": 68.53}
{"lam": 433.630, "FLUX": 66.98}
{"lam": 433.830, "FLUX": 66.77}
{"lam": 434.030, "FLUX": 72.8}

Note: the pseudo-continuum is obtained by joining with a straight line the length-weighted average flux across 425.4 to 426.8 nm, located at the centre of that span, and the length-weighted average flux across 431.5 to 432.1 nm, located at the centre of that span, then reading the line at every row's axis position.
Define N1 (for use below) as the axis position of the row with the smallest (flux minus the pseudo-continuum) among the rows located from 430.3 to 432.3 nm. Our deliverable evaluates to 430.844 nm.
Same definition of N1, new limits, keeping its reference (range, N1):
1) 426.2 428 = 427.287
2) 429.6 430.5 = 430.051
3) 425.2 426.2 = 426.108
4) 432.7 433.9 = 432.832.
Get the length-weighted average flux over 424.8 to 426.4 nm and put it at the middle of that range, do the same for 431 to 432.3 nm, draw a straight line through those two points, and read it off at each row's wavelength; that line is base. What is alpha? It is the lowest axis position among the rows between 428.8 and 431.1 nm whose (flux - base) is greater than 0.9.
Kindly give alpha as 430.447 nm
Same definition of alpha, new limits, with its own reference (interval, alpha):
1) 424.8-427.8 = 424.932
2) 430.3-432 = 430.447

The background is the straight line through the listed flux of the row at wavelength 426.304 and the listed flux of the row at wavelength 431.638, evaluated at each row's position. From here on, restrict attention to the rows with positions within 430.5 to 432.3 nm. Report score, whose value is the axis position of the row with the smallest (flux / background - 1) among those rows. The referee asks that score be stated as 430.844 nm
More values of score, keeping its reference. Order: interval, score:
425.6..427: 426.108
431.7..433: 432.434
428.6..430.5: 429.457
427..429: 427.287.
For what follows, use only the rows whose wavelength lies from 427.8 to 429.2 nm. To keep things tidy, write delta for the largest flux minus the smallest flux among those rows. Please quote 5.1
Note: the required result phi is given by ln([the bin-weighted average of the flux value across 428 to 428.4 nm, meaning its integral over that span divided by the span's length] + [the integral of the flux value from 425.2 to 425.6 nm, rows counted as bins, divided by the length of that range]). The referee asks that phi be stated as 4.70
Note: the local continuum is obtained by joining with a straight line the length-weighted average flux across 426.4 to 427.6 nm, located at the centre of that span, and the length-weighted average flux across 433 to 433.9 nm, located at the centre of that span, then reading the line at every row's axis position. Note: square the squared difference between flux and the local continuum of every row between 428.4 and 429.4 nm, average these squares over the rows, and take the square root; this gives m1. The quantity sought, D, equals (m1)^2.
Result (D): 21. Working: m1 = 5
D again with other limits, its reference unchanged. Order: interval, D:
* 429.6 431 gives 1300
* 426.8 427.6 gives 29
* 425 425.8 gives 907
